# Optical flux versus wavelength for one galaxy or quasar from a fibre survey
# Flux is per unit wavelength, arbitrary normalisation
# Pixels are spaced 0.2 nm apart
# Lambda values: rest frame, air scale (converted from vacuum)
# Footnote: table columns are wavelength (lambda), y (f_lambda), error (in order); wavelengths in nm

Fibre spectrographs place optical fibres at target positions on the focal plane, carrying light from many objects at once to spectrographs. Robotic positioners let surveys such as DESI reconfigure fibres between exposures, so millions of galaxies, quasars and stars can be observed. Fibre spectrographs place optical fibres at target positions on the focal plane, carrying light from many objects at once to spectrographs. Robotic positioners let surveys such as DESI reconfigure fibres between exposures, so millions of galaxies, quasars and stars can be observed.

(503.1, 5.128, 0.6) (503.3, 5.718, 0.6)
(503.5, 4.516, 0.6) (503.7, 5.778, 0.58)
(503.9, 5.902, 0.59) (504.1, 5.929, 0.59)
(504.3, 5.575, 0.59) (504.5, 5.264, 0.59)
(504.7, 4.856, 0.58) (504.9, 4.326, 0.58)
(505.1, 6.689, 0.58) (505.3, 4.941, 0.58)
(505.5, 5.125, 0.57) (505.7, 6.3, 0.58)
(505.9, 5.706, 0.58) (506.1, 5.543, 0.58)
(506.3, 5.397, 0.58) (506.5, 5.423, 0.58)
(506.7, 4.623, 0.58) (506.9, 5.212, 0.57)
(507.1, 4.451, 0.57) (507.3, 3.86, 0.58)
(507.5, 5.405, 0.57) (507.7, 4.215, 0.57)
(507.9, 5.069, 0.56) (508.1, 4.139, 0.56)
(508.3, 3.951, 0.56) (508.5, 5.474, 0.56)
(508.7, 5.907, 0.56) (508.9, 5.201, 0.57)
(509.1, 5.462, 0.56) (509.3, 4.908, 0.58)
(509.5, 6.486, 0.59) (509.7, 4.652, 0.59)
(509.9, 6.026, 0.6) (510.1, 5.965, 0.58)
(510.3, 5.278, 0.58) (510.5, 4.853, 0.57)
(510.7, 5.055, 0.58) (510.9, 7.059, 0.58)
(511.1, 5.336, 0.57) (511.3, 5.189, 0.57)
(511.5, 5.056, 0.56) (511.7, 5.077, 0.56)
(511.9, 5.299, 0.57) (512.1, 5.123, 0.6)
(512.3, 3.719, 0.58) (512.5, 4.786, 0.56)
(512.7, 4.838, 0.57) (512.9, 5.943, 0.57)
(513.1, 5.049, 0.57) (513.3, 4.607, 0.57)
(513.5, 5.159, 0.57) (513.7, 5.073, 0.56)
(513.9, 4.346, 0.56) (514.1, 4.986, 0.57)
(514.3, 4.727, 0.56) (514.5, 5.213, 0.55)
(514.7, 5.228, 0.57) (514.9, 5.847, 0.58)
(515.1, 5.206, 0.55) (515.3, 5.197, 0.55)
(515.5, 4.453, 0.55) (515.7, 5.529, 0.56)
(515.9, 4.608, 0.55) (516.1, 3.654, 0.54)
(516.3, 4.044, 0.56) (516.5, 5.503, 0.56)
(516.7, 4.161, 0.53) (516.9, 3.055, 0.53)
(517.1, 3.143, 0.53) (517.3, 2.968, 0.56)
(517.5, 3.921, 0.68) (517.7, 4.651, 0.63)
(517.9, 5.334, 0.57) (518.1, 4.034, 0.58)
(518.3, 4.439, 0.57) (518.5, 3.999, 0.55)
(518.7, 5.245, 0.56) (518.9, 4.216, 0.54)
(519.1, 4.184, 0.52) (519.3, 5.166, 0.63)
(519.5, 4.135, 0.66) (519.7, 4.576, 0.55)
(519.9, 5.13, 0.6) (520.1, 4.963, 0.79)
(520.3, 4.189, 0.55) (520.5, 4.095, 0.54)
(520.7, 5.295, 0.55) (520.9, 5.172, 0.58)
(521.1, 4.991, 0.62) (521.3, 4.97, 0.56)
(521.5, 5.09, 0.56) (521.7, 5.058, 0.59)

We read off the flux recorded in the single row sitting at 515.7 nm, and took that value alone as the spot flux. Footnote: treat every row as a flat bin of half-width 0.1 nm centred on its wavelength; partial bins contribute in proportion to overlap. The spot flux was 5.529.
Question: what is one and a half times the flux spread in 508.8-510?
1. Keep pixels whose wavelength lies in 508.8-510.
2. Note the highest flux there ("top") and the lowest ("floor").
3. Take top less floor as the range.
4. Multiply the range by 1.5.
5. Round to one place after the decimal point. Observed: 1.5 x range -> 2.8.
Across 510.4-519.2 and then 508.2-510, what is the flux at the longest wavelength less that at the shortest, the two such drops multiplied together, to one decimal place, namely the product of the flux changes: -1.4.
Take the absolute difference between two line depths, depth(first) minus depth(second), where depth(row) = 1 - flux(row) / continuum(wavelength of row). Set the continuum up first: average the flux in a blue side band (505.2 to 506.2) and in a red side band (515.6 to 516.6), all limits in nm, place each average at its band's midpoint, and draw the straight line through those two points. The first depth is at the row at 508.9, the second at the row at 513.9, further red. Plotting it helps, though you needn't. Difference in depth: 0.092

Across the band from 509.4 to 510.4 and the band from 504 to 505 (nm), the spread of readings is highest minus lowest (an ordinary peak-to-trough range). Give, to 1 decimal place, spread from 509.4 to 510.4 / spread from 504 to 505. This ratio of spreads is 1.1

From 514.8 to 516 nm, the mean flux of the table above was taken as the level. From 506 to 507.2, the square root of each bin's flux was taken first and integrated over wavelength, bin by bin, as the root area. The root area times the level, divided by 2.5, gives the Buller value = 5.6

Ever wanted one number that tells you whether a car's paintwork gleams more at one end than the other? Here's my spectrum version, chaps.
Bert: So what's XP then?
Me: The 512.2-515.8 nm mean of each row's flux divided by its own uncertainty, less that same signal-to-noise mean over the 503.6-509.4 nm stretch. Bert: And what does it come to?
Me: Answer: -0.17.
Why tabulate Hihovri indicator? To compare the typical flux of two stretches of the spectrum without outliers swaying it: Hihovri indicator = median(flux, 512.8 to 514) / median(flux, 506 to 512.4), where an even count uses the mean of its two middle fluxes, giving 0.974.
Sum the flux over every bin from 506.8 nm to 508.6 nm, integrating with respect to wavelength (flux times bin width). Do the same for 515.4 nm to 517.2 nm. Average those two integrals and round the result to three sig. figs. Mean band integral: 7.99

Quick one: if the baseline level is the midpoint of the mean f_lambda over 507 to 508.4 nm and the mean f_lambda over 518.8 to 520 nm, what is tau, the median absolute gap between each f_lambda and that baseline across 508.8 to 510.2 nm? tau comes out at 0.96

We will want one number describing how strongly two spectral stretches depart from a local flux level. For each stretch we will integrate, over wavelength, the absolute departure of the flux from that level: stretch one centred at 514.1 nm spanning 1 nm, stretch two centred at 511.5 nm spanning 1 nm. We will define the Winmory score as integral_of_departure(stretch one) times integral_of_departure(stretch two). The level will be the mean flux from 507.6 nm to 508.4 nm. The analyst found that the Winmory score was 0.45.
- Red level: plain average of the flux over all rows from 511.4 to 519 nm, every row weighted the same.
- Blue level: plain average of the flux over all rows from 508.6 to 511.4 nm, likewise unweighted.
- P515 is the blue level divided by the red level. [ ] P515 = 1.18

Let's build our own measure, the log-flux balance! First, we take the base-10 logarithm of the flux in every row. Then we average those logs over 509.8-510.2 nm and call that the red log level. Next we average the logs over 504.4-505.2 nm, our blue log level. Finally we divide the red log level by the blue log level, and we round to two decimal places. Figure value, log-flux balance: 1.08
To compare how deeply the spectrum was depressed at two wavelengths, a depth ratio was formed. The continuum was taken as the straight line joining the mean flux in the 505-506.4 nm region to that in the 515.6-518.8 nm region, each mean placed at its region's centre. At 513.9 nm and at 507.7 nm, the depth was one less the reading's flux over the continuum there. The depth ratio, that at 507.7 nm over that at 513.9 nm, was 3.2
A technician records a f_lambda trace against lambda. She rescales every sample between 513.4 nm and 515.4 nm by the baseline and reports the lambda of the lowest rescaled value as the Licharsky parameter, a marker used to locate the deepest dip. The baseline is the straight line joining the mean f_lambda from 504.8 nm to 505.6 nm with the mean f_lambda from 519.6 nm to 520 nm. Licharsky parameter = 513.9 nm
